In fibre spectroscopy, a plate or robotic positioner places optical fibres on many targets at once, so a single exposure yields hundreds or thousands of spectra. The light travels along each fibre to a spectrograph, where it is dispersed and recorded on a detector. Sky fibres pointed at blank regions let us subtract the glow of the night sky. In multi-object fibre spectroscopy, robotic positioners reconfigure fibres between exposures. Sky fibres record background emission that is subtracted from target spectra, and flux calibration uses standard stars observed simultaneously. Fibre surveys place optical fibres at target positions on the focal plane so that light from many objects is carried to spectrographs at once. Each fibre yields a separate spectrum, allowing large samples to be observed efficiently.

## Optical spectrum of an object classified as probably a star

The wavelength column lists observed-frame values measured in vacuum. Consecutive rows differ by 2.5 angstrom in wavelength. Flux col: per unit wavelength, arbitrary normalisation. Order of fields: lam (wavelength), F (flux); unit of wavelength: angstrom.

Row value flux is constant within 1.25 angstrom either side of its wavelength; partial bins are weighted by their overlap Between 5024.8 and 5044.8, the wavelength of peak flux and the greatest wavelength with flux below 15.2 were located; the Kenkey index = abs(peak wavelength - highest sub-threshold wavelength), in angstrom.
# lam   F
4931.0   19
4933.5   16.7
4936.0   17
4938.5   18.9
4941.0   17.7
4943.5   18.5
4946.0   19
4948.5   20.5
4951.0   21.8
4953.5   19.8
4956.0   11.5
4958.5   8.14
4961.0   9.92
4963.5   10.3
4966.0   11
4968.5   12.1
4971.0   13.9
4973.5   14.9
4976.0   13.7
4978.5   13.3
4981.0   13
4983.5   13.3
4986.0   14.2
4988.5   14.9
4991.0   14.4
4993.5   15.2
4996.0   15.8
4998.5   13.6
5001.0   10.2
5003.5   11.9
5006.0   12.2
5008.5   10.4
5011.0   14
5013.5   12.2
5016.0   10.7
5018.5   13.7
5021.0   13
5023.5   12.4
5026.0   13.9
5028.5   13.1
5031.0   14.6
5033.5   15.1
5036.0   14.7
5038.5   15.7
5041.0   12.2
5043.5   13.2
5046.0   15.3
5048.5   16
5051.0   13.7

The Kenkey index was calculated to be 5.0 angstrom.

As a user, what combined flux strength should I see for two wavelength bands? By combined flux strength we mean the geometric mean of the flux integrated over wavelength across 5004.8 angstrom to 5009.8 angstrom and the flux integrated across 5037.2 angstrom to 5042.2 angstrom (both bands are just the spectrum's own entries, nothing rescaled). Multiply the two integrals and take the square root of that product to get 63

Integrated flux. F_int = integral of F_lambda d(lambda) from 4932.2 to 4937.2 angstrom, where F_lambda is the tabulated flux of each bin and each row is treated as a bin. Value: 84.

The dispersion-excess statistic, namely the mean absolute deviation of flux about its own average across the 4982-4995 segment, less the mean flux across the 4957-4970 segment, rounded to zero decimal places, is -10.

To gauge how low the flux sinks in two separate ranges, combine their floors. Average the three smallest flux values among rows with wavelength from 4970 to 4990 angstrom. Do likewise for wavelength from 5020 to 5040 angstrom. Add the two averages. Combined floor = 26.0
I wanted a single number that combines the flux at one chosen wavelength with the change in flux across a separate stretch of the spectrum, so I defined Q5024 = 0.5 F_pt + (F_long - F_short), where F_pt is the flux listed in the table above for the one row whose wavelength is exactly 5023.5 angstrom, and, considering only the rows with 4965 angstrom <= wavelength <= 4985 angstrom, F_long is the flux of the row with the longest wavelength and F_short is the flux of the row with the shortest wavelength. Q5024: 8.5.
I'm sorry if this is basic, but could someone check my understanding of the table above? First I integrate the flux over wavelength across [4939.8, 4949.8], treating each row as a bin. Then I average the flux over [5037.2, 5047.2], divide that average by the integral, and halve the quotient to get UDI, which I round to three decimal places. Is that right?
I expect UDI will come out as 0.037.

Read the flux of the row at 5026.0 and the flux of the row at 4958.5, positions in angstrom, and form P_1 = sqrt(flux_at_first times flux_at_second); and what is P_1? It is 10.6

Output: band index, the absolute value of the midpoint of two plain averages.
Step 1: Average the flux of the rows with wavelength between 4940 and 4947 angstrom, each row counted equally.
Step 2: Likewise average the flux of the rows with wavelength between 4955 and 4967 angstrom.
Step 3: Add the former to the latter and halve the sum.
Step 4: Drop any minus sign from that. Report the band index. 14.3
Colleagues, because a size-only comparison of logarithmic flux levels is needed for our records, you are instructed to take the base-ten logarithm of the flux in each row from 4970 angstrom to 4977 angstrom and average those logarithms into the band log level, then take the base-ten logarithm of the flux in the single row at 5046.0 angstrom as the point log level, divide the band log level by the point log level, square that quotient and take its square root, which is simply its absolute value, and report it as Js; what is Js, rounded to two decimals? 0.97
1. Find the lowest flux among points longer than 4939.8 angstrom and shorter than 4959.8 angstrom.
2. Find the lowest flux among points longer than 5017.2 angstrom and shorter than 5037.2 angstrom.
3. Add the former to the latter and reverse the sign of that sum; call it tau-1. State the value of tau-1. -20.5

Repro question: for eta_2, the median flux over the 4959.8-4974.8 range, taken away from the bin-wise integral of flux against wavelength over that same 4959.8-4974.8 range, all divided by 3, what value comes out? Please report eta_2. 56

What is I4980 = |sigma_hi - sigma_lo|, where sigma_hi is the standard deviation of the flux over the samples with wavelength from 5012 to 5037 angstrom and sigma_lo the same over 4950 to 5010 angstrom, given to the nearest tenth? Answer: 1.7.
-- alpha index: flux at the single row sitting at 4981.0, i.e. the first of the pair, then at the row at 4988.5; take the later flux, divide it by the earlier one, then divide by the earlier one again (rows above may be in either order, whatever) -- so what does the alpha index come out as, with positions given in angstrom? 0.088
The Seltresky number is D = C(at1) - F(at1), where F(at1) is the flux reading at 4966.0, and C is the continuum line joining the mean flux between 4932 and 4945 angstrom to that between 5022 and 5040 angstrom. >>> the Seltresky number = 5.7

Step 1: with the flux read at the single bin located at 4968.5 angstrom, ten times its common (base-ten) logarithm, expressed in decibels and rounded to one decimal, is 10.8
